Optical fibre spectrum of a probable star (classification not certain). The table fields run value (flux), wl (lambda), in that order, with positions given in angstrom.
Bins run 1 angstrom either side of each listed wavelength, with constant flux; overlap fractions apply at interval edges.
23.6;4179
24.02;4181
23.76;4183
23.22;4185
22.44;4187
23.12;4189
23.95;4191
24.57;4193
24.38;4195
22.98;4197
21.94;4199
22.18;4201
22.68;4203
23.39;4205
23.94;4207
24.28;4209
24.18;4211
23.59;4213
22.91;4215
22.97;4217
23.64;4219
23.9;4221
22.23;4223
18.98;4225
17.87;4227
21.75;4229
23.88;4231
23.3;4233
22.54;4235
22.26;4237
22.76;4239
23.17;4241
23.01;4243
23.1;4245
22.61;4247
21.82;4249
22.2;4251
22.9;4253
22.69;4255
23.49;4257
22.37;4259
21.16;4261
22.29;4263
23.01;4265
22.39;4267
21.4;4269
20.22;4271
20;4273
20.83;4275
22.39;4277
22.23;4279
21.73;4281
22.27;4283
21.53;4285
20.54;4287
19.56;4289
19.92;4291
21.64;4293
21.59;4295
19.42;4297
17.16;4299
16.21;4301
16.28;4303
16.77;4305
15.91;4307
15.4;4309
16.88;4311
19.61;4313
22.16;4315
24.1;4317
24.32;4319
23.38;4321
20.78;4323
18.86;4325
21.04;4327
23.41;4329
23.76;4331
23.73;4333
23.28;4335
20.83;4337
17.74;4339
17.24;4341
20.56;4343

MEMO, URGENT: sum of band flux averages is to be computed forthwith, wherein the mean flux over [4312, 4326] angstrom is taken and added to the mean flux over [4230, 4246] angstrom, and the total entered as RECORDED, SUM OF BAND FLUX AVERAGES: 44.9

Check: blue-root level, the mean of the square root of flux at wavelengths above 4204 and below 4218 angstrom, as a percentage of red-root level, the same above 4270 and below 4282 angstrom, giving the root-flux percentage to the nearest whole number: 105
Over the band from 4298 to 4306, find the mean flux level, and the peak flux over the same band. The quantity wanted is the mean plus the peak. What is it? 34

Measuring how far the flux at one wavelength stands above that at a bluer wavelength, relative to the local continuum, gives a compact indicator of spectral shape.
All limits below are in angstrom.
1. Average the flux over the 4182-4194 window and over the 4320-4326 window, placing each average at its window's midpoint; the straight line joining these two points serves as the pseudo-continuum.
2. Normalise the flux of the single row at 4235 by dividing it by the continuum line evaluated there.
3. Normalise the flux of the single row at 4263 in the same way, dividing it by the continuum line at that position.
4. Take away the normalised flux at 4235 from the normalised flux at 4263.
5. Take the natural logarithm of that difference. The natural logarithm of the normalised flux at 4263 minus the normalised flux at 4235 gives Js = -4.4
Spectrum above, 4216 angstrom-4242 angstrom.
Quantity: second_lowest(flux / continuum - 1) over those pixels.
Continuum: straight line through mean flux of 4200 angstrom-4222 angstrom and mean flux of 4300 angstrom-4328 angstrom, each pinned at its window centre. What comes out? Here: -0.17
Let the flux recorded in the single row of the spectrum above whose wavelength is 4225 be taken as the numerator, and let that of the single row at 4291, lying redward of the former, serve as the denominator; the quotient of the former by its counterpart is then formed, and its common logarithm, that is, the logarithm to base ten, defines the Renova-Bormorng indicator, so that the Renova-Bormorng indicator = -0.021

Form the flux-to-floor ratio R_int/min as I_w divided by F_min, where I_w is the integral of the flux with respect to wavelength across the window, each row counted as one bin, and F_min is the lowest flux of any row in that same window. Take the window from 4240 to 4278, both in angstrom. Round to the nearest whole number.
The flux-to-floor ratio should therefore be 42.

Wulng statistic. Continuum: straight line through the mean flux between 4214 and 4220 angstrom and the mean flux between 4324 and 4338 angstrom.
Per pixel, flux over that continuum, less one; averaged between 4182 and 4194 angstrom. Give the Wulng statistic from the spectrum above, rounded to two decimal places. 0.00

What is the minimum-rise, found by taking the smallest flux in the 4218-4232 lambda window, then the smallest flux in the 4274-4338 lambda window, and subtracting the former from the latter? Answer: -2.5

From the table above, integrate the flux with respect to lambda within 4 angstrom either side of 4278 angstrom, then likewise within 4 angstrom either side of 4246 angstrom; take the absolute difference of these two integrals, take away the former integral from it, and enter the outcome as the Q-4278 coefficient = -168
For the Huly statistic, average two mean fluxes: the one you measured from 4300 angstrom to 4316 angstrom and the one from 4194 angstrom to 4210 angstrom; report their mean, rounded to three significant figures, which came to 20.3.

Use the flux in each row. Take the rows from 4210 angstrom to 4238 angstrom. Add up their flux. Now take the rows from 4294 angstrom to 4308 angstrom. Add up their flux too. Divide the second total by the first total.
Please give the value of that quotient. 0.4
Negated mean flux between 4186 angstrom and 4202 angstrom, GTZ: -23.2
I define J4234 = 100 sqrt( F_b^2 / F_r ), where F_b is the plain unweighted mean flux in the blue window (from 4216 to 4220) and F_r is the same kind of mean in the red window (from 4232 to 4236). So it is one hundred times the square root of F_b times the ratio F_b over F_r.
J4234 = 487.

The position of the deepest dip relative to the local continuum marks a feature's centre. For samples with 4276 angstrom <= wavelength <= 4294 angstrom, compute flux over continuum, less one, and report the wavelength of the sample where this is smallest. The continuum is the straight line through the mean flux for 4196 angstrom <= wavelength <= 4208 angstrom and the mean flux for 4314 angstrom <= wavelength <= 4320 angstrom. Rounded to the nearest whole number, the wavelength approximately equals 4289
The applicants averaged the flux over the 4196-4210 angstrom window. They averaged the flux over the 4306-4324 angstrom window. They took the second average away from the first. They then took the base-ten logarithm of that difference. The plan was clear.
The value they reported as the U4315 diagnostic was 0.44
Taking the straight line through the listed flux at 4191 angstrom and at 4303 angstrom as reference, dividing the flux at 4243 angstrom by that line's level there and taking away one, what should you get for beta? 0.13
